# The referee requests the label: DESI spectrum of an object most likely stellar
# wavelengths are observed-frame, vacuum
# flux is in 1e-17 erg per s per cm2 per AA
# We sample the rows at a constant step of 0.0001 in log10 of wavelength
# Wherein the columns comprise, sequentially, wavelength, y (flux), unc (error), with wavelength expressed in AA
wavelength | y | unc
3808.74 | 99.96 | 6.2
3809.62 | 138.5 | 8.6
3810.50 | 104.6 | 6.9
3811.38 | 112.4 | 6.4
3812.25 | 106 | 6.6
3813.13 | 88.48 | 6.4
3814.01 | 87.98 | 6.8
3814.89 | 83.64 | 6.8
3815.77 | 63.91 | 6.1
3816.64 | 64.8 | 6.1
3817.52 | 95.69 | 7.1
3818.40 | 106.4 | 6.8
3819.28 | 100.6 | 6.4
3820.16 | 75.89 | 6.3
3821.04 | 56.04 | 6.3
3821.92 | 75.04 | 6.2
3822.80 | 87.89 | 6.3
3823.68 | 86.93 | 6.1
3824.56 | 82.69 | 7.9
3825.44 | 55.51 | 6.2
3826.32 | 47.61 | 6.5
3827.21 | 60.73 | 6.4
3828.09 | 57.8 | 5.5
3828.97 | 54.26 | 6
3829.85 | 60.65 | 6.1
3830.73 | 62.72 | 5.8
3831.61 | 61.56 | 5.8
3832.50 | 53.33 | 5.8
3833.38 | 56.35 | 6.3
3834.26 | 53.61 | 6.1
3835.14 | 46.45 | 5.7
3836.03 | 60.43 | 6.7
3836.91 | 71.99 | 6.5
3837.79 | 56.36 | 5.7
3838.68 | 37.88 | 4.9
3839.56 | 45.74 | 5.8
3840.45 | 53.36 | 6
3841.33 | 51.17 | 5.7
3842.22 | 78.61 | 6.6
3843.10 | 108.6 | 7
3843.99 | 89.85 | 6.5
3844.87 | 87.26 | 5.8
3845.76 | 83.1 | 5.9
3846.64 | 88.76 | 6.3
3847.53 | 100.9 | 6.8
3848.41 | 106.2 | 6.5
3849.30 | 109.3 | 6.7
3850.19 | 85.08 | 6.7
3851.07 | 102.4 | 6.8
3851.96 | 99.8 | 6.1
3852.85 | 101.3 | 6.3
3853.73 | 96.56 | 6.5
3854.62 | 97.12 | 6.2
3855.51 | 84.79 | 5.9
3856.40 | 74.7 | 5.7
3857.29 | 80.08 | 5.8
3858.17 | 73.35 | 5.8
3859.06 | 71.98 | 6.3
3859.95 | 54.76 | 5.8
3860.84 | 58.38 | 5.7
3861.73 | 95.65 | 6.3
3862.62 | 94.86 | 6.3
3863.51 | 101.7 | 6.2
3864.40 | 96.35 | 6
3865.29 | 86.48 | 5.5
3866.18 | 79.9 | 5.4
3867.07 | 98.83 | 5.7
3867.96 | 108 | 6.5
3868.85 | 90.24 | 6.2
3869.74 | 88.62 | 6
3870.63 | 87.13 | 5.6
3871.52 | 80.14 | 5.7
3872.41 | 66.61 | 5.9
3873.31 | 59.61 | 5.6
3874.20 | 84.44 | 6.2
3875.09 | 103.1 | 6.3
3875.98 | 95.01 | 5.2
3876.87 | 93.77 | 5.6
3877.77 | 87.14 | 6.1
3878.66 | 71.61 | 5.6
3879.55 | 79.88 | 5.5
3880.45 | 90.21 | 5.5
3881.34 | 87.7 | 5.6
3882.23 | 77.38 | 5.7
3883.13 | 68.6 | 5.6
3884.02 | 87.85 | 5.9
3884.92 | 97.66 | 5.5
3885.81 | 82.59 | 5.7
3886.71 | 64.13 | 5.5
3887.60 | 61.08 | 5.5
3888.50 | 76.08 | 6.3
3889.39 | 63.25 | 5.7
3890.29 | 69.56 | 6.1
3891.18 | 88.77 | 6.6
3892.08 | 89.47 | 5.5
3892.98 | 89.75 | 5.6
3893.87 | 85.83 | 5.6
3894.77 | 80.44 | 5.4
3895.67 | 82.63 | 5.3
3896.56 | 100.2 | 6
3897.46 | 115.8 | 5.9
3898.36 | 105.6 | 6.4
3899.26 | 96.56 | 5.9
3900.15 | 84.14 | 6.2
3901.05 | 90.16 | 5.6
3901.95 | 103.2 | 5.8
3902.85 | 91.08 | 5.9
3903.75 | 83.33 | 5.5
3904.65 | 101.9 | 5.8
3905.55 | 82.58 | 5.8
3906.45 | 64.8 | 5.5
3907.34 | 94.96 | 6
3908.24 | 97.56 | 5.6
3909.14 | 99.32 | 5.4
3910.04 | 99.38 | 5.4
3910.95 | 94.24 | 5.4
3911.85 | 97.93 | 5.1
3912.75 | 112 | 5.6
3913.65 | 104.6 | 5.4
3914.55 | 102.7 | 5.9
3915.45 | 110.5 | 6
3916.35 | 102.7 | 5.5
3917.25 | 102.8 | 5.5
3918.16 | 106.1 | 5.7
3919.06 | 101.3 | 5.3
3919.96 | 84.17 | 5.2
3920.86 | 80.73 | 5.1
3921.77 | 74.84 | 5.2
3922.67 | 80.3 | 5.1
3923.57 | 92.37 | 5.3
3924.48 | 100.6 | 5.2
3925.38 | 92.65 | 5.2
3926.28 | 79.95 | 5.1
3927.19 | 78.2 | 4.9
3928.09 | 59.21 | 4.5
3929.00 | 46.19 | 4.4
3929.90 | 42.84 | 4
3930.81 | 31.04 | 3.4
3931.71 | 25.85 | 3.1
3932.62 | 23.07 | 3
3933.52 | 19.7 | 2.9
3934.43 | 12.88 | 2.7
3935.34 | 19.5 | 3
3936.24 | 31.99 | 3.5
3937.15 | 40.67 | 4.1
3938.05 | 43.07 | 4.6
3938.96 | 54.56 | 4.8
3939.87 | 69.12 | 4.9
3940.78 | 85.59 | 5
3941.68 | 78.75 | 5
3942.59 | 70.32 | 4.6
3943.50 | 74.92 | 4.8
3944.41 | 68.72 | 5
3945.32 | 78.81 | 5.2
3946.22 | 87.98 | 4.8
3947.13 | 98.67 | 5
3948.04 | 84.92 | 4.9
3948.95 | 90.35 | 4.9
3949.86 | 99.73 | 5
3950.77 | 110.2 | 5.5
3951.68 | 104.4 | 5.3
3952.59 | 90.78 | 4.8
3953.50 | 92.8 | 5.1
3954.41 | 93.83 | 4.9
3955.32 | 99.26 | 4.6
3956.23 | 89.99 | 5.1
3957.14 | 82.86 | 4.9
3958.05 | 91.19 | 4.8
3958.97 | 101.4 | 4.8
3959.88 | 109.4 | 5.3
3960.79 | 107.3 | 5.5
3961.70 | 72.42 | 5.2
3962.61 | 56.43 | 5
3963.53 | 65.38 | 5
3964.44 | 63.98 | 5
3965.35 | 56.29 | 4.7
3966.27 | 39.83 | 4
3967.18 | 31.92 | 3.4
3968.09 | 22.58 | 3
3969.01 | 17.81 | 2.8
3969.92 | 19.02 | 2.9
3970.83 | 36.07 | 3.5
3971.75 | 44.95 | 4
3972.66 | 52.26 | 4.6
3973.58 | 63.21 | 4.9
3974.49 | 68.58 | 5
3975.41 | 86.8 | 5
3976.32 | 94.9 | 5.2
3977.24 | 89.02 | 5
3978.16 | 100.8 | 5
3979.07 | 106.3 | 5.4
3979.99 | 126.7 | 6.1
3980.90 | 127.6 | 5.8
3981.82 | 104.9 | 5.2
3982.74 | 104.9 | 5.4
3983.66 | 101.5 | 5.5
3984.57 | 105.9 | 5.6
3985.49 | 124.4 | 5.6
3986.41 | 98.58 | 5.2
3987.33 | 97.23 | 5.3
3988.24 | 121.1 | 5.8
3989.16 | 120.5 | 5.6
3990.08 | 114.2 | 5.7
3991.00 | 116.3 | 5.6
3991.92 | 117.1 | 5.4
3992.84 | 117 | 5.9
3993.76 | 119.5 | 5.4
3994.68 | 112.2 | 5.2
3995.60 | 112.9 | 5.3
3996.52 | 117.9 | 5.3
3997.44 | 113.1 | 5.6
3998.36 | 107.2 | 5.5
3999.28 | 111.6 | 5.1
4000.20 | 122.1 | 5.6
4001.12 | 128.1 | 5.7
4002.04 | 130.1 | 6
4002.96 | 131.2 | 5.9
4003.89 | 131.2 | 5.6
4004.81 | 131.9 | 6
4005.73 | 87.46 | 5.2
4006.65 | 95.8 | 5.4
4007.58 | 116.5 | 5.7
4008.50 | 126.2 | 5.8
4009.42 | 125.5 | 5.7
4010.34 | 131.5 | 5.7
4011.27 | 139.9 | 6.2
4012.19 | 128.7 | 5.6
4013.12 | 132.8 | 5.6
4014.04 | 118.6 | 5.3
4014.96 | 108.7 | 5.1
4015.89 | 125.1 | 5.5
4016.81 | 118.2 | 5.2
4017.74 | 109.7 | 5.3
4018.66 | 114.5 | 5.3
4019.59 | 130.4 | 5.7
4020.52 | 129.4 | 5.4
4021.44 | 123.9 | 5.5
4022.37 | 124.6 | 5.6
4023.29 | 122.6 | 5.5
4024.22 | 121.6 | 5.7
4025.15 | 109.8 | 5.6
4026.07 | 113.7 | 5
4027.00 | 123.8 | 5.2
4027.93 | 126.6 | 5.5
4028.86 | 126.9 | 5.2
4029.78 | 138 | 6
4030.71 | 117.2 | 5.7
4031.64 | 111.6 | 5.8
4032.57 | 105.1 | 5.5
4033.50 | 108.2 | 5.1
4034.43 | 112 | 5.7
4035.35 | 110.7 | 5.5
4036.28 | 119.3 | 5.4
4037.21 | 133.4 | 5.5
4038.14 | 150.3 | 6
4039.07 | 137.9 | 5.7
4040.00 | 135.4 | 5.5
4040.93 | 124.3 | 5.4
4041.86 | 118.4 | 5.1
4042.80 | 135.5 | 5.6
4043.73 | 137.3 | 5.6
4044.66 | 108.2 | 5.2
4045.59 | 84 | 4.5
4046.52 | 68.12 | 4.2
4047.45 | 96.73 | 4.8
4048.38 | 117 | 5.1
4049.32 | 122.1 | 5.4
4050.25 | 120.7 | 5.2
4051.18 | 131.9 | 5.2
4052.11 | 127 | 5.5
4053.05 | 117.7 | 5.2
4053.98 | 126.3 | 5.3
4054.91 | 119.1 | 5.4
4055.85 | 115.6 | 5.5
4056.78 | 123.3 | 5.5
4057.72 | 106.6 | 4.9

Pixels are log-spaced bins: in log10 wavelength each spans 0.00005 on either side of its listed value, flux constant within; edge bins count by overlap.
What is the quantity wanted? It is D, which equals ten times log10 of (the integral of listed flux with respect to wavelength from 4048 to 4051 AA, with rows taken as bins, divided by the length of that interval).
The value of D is 20.8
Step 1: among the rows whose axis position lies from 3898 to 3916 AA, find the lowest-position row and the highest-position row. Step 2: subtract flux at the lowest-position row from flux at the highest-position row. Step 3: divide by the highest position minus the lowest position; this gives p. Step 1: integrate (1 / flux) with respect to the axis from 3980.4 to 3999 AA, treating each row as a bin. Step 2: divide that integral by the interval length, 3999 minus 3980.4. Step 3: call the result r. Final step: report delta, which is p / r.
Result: 32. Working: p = 0.3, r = 0.0089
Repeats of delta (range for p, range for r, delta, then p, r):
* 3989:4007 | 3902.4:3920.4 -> -135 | -1.4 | 0.0105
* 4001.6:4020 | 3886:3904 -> 1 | 0.0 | 0.0120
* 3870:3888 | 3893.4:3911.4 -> -140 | -1.5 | 0.0110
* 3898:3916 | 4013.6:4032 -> 34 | 0.3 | 0.0083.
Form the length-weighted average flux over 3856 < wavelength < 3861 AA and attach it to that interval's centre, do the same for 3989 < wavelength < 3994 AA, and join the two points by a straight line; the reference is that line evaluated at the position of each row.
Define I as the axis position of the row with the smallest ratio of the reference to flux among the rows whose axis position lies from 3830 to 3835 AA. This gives 3830.73 AA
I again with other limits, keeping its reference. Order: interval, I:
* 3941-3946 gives 3941.68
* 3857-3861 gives 3857.29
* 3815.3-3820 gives 3818.40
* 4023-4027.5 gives 4023.29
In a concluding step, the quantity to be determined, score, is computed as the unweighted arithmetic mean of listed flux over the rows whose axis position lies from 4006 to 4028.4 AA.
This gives 122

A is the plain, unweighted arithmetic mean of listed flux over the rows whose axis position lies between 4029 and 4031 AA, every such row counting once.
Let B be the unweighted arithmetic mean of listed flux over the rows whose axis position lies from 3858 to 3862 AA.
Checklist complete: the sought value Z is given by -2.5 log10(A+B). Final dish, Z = -5.74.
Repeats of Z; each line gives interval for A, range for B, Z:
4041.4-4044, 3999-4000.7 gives -5.98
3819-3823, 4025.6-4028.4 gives -5.76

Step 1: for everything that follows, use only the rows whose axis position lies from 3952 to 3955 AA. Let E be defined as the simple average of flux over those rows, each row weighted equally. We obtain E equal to 92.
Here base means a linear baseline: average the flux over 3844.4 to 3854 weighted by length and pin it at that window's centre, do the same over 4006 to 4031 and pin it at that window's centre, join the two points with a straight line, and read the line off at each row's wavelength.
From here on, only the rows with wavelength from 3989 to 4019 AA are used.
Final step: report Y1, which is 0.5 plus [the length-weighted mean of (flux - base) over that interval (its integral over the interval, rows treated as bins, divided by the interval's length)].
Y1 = 0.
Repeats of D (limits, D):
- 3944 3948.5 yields 19.2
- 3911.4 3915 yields 20.2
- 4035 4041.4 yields 21.2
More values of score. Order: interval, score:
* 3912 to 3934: 77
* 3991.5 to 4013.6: 120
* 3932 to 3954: 68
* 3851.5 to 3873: 86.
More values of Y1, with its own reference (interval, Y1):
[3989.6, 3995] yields -1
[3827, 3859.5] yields -20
